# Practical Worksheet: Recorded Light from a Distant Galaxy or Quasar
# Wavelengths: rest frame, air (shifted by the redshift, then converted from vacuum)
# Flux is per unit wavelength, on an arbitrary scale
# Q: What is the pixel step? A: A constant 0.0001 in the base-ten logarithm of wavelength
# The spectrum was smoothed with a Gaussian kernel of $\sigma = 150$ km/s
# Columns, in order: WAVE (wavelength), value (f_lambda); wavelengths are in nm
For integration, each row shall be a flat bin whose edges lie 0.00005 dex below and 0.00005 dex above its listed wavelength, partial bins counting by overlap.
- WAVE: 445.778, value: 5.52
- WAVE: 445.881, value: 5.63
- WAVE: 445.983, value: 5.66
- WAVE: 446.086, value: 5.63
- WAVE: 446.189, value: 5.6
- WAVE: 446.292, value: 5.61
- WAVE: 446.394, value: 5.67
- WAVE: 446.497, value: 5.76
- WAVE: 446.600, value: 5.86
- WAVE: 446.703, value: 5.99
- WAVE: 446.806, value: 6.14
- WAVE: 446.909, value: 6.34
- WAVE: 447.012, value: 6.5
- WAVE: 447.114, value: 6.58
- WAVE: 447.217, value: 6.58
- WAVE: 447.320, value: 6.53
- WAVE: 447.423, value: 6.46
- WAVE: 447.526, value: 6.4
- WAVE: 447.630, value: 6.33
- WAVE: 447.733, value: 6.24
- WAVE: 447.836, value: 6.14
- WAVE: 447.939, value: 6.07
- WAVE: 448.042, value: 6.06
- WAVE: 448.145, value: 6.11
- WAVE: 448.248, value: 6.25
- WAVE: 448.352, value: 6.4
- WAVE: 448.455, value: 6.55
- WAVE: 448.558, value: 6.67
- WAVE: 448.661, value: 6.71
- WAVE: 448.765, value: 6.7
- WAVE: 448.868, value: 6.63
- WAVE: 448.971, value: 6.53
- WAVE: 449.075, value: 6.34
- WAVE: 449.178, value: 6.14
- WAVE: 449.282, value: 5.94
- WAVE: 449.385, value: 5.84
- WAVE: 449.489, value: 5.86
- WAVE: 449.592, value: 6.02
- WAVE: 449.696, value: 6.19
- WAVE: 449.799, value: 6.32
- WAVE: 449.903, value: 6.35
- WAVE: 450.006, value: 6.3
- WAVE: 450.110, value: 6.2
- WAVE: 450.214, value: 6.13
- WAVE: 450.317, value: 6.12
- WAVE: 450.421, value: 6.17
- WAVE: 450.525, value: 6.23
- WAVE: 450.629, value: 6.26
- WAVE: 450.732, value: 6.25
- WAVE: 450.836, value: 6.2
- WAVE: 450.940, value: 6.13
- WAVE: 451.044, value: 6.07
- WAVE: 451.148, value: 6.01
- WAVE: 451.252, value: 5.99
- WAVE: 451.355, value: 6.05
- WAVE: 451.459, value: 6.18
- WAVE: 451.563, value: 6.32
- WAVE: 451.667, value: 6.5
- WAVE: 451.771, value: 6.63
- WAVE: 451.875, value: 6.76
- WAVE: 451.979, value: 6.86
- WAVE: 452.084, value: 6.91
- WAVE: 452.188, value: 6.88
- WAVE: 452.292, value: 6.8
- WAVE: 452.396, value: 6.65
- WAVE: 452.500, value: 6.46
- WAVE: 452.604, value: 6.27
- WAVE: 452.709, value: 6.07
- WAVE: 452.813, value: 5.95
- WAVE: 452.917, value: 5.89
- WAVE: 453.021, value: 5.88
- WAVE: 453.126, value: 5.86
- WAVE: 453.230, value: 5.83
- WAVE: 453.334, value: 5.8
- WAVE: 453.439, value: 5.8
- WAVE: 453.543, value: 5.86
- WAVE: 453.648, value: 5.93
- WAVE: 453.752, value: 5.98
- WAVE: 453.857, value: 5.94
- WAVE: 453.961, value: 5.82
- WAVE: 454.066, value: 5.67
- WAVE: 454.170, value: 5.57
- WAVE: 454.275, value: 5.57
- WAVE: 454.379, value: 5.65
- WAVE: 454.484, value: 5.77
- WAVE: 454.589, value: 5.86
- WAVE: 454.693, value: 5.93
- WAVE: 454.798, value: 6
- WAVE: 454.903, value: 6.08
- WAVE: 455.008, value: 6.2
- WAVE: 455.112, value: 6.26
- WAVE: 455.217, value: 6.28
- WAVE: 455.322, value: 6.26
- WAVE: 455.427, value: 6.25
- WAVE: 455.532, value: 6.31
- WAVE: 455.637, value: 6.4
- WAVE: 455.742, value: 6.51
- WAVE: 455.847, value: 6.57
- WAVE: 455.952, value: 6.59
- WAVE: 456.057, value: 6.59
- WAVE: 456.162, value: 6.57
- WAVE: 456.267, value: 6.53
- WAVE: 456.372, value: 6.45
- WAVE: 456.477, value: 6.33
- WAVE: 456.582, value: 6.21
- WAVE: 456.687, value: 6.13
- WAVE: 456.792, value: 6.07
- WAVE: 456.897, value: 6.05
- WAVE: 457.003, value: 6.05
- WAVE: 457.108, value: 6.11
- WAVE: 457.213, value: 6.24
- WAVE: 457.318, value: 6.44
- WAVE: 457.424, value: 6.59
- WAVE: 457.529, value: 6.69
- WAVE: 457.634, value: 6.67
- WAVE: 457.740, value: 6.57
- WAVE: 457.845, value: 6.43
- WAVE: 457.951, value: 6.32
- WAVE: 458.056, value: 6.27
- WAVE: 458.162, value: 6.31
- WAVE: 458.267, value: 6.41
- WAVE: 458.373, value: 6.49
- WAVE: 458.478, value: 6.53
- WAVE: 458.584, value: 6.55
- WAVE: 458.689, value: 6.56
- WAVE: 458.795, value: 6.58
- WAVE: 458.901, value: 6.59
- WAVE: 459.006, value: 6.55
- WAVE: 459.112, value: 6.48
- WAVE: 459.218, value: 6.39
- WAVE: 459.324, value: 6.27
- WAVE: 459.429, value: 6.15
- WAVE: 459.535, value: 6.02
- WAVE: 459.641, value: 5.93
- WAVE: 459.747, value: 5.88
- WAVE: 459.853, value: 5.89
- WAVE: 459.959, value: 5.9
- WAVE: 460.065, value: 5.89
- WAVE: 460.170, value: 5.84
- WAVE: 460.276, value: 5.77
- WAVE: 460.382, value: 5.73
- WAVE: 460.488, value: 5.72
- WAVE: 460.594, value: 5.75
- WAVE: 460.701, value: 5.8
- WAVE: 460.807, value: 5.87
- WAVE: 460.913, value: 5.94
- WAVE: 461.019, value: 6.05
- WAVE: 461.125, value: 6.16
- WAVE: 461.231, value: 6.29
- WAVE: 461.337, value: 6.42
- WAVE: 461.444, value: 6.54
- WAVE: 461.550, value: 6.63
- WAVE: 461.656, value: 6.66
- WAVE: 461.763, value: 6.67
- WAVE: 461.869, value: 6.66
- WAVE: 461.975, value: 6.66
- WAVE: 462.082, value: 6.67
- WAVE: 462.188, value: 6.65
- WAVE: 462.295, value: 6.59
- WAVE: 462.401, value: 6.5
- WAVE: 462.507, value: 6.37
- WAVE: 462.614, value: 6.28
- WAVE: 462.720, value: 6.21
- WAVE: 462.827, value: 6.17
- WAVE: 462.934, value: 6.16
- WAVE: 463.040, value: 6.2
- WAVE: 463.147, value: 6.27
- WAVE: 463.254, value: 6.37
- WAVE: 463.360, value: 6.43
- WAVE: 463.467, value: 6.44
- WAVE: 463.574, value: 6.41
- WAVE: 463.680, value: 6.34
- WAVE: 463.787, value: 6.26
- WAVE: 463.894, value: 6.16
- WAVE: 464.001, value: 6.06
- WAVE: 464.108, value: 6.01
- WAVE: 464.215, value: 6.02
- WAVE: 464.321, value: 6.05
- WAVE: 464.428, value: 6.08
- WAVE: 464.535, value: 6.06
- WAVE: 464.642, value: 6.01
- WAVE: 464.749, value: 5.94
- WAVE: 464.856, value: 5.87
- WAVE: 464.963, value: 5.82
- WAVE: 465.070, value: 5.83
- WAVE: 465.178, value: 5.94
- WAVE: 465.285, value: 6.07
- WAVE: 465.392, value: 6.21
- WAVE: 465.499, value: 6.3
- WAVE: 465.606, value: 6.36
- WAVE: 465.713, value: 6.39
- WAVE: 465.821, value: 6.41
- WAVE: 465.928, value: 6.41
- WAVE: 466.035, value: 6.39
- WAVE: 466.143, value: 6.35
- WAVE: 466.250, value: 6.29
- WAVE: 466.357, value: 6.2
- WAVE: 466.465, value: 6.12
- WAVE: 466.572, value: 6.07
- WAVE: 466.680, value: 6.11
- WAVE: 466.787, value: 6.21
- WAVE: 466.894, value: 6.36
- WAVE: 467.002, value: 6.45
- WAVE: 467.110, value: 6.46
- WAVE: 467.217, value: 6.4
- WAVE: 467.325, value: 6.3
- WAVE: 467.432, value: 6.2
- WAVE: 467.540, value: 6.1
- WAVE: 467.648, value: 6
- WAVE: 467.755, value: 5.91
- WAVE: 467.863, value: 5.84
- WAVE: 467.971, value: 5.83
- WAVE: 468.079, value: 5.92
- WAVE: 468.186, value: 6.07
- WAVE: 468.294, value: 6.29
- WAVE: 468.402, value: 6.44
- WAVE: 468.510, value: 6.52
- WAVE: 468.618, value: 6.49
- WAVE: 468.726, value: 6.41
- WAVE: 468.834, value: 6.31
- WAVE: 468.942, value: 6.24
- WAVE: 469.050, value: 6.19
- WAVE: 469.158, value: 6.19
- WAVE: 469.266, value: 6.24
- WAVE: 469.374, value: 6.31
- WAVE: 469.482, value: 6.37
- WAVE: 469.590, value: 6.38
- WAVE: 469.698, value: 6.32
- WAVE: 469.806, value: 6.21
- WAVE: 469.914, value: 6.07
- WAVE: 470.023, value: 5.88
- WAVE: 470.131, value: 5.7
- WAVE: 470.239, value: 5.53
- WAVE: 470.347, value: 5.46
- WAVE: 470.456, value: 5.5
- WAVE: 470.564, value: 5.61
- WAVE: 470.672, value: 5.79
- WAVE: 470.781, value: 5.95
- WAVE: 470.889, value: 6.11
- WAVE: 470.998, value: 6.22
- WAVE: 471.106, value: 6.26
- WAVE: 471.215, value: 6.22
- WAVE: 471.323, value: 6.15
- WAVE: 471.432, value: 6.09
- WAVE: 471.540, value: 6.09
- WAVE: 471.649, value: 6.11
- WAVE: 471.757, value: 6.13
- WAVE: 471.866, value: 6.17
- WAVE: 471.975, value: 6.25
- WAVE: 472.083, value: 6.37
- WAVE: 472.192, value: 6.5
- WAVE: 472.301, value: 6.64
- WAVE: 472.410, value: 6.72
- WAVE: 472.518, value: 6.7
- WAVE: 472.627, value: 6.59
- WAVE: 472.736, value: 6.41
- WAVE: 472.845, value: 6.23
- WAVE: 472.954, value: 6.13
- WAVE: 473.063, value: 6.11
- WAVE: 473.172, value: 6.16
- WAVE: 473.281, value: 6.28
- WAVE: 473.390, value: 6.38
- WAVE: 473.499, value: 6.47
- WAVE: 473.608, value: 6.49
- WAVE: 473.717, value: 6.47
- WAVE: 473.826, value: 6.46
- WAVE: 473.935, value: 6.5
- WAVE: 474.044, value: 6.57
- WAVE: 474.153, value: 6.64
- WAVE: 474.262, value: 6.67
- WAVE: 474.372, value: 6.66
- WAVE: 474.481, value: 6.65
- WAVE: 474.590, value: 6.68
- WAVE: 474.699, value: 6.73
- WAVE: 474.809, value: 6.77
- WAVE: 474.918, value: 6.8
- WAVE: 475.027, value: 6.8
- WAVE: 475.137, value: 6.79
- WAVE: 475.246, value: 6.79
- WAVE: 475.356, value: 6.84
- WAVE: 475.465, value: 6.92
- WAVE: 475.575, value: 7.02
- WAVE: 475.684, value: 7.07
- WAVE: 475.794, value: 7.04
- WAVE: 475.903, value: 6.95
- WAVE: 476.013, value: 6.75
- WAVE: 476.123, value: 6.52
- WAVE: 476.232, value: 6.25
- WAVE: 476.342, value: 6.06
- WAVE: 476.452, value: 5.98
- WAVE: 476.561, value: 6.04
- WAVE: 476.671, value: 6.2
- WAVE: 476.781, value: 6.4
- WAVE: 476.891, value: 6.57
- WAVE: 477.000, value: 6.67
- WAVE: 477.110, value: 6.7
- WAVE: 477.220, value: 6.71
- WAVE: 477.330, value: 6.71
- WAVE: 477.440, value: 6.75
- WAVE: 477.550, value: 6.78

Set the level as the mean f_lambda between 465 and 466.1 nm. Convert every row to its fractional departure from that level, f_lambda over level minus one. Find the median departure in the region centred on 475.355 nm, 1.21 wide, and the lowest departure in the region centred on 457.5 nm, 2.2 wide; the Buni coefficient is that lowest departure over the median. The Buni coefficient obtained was 0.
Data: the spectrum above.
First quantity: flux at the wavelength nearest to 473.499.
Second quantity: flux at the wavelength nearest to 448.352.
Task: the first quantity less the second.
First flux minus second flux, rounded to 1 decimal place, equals 0.1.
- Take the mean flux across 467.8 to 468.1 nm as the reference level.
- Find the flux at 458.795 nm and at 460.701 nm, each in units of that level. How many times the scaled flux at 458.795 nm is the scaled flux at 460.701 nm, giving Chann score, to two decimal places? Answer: 0.88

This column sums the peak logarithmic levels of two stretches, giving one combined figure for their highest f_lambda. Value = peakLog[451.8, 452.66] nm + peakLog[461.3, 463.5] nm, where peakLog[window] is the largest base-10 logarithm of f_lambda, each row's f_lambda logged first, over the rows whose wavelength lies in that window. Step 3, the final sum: 1.664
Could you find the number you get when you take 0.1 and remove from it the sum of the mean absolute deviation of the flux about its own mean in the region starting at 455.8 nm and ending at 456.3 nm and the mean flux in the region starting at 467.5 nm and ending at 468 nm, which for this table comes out -5.85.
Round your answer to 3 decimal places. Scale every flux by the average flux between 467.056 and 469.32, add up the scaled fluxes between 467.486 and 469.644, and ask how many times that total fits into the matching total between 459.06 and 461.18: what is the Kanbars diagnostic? 0.963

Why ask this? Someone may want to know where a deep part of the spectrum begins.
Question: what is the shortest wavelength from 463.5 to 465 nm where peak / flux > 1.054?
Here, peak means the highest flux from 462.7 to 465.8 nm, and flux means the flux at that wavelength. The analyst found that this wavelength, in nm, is 464.001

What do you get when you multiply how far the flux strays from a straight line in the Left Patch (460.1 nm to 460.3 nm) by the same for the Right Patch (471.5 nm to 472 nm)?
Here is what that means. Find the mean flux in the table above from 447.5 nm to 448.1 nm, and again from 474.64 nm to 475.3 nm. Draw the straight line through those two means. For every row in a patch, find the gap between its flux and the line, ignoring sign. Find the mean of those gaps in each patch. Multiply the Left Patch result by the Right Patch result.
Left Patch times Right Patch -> 0.37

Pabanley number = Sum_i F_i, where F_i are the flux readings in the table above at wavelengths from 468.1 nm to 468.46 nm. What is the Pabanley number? 18.8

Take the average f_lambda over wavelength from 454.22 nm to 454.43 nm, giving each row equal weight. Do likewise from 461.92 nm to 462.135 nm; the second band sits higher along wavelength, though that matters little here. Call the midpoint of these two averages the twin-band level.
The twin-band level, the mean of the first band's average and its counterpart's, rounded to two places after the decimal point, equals 6.14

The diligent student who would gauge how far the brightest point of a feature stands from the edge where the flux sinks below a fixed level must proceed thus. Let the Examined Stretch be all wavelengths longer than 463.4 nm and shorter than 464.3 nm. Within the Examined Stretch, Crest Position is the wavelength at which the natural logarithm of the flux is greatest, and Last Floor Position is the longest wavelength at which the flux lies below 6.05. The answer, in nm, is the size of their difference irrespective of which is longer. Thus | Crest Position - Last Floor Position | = 0.75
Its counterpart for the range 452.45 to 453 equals 0.42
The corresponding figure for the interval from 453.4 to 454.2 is 0.42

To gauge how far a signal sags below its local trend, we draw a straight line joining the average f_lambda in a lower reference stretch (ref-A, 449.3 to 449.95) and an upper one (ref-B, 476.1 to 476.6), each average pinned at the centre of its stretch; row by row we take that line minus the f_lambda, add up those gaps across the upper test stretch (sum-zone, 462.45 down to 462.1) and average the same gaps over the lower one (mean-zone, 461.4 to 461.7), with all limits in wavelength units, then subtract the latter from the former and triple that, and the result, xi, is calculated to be -2.6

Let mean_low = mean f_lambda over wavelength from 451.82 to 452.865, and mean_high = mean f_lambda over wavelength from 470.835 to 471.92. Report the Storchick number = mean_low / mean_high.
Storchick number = 1.07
